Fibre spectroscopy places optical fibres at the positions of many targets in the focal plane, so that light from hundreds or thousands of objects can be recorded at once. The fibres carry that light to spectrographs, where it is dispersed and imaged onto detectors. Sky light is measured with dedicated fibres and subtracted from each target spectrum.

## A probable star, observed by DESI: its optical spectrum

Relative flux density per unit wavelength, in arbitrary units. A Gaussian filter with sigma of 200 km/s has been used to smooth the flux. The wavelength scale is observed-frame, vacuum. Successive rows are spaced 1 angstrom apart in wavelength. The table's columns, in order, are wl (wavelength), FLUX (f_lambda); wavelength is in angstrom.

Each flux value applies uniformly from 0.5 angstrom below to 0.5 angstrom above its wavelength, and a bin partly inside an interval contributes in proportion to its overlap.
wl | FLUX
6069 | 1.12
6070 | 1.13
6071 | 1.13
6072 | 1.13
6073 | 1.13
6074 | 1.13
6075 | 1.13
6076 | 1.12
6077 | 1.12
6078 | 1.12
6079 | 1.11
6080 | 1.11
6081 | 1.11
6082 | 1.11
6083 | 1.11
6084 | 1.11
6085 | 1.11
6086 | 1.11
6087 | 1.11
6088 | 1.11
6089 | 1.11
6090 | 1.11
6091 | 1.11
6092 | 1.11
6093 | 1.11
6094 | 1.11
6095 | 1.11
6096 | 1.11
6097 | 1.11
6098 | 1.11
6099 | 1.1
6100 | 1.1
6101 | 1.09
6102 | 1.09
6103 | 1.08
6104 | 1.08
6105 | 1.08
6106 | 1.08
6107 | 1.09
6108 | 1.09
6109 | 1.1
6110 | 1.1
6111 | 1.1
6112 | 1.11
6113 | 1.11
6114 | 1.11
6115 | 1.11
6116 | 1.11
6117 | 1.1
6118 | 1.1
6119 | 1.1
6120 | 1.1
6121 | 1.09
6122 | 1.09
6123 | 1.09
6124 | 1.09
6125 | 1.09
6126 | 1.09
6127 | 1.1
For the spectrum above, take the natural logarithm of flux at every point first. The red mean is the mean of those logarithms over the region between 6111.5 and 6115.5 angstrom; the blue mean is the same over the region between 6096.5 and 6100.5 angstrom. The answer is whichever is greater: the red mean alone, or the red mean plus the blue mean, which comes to 0.2042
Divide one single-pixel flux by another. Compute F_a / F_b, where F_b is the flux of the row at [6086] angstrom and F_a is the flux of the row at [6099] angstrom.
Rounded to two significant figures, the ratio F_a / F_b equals 0.99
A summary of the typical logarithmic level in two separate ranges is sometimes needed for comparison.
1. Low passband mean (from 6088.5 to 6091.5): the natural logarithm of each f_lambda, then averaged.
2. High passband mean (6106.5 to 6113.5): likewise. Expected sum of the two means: 0.200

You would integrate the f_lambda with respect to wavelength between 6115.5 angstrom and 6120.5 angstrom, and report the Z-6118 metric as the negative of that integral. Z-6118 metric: -5.51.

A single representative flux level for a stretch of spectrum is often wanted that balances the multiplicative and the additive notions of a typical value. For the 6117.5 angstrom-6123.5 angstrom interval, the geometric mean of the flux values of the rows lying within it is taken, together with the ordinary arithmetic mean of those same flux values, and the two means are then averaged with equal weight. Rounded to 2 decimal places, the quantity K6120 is 1.09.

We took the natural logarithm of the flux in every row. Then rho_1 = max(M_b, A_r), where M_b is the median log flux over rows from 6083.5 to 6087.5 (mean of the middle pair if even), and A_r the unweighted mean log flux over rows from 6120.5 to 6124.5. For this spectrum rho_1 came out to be 0.104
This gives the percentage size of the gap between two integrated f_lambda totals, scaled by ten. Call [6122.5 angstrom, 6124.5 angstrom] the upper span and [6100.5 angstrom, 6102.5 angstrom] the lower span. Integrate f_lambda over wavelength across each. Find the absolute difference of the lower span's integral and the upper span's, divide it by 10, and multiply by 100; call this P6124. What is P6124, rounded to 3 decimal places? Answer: 0.000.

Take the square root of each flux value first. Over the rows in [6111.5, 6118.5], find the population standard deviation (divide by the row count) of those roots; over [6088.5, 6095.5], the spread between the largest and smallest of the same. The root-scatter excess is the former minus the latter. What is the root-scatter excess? 0.0021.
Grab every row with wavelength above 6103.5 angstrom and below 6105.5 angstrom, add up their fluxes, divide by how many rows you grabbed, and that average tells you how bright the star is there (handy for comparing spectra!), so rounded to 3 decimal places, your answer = 1.080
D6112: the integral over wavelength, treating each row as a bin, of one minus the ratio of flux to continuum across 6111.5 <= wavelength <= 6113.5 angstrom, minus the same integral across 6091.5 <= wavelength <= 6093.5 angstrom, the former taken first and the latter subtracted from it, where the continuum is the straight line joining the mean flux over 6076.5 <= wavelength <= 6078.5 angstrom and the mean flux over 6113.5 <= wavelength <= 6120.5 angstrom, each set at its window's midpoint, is -0.014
